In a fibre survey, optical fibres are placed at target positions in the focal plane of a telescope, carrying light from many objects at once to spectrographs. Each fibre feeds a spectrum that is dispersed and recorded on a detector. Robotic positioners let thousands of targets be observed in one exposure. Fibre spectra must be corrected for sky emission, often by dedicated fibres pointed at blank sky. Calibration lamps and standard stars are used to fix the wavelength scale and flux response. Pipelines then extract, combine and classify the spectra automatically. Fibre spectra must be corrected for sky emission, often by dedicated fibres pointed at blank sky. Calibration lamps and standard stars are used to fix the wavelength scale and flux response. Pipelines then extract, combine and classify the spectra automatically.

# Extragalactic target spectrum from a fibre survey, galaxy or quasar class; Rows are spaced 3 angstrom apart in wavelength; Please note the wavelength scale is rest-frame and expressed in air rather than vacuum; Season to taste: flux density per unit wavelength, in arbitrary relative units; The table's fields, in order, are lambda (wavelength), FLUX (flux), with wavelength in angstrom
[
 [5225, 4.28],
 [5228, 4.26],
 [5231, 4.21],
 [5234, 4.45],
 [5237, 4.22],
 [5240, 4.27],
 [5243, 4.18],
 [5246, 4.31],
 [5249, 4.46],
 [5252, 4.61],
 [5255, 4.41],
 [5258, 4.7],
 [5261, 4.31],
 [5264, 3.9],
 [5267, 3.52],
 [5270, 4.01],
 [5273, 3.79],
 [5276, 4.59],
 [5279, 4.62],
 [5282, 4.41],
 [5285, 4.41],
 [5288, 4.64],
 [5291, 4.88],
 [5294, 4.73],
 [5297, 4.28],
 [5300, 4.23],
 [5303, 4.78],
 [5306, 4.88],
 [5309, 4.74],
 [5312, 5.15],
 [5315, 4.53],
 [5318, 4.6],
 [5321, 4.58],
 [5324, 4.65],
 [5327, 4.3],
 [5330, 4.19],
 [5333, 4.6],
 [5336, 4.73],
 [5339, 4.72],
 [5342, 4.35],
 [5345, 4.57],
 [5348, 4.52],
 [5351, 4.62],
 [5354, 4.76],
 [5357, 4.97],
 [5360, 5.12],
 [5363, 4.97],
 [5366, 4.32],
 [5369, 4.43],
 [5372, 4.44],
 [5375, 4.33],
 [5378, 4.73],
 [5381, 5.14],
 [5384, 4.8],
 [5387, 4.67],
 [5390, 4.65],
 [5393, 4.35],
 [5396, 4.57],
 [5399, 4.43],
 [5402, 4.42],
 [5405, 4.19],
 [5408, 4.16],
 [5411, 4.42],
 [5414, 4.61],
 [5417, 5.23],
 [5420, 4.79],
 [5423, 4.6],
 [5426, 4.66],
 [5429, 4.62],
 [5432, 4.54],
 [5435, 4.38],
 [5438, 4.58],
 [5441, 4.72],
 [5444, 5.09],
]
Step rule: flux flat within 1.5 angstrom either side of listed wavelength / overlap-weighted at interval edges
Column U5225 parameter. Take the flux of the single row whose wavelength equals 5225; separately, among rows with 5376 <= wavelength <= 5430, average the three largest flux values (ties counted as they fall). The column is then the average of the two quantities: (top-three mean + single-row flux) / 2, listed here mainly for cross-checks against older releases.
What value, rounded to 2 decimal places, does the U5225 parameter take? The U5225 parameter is 4.67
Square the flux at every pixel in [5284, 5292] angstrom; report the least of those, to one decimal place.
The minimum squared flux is 19.4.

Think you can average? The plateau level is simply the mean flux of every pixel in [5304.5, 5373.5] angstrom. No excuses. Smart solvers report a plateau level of 4.64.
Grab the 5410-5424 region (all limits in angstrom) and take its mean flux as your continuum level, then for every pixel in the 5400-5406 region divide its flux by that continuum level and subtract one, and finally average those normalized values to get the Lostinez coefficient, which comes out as -0.09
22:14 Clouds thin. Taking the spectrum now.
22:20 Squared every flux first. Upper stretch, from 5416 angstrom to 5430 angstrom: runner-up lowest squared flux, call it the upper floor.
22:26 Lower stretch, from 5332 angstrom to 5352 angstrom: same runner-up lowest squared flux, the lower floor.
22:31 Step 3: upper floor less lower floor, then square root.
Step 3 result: 1.0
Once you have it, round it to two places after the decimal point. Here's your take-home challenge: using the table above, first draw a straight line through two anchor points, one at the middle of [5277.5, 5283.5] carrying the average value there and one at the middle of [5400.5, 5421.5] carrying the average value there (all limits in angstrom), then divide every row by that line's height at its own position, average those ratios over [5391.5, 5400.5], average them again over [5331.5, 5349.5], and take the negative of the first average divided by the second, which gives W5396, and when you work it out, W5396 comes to -0.97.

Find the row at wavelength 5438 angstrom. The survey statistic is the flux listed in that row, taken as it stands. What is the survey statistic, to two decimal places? 4.58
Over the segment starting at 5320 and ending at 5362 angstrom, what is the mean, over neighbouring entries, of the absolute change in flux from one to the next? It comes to 0.18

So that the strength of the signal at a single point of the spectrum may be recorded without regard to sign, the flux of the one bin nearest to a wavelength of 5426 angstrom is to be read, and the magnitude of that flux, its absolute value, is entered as 4.66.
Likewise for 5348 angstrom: 4.52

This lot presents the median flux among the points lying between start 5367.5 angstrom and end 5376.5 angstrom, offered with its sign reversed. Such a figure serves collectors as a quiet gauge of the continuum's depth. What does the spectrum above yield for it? -4.43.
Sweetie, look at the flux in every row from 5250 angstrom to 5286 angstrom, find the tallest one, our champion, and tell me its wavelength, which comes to 5258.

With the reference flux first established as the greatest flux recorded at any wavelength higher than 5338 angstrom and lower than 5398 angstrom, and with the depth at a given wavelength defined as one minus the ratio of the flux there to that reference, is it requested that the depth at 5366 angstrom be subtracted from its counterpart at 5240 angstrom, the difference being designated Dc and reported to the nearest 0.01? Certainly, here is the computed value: 0.01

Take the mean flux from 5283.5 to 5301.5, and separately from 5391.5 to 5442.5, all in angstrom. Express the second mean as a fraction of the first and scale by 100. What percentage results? 100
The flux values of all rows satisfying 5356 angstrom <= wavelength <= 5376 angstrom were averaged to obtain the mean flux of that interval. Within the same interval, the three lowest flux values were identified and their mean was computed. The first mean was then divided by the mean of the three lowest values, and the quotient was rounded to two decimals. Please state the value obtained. 1.07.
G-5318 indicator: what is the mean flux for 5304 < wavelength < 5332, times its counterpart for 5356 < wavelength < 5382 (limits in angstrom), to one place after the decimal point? 21.8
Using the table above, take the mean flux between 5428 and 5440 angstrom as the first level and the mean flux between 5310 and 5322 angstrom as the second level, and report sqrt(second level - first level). 0.43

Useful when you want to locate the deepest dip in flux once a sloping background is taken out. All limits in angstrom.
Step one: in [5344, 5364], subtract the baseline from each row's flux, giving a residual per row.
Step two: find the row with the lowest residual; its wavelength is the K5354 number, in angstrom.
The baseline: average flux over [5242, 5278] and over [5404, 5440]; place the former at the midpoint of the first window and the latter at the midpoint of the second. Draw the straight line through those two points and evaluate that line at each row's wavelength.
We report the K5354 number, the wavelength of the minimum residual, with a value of 5348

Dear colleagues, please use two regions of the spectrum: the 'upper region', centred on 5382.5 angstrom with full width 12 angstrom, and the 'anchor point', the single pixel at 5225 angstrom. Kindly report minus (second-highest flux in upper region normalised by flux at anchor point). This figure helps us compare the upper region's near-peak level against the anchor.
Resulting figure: -1.12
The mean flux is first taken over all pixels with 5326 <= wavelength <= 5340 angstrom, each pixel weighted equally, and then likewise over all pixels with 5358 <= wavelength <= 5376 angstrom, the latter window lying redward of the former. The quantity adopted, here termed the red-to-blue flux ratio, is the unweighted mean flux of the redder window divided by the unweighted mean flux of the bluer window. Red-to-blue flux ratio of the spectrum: 1.02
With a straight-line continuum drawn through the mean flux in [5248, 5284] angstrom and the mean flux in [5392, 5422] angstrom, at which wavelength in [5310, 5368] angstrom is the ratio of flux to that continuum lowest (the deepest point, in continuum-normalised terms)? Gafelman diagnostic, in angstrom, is 5330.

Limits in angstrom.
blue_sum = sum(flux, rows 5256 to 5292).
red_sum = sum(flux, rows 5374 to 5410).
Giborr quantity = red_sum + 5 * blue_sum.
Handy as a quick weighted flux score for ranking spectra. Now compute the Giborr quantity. 313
